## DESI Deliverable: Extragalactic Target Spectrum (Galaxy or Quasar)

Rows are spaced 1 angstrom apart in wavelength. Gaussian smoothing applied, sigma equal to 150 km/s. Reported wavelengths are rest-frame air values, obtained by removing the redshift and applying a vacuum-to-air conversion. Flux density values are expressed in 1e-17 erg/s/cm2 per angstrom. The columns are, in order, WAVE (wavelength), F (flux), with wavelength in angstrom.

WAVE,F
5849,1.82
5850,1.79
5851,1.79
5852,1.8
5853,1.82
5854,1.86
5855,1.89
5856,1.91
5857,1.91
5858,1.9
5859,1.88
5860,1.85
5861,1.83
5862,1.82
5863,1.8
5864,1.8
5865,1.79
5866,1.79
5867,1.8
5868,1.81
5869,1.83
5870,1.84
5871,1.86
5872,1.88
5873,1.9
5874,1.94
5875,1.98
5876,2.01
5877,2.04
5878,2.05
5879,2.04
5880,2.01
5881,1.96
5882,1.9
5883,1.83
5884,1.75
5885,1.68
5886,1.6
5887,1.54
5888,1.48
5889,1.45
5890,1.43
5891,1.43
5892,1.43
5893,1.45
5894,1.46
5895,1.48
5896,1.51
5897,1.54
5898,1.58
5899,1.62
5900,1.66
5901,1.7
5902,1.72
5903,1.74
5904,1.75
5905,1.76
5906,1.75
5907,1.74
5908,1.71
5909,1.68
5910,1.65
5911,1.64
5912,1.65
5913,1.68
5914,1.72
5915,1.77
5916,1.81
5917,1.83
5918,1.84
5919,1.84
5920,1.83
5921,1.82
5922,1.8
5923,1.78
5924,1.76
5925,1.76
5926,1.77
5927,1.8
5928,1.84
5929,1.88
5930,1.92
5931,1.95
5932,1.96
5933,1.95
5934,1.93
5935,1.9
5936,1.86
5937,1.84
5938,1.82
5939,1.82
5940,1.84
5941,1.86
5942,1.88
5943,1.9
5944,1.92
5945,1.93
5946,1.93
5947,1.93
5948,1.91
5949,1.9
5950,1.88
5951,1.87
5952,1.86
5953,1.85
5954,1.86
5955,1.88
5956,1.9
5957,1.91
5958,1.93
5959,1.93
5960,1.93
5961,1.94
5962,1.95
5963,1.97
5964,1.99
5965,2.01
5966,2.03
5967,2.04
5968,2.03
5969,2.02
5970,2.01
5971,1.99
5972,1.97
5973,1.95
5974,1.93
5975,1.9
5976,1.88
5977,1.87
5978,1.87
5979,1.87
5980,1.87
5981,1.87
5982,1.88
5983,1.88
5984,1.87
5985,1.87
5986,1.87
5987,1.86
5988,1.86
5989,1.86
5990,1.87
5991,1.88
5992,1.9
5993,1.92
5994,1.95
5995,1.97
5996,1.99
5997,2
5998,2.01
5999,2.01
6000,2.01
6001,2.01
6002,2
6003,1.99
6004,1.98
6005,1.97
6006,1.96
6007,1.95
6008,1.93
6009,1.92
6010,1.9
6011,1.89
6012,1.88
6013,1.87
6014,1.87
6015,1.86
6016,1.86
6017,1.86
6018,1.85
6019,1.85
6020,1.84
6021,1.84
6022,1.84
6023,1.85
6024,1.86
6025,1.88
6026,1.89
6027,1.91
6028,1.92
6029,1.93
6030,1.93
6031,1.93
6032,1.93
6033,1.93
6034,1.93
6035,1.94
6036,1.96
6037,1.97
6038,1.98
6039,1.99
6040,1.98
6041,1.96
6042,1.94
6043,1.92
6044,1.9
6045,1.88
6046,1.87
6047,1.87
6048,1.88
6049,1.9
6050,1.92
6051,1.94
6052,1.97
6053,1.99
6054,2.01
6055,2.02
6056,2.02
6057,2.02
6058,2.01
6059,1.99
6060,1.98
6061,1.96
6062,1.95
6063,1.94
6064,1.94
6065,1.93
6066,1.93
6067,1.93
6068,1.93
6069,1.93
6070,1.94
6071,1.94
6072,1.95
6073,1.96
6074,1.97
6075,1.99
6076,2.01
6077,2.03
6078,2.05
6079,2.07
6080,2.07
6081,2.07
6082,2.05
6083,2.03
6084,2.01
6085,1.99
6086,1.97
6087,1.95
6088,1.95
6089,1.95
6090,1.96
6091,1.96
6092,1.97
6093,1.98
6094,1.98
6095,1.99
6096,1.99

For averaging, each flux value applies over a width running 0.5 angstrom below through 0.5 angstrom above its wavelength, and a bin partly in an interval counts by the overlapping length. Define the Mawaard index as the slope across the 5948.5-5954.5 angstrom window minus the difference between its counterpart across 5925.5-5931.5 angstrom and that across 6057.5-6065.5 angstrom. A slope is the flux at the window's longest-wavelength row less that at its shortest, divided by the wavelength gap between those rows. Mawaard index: -0.055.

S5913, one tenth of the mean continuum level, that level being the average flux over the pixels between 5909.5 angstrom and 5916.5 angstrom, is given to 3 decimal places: 0.170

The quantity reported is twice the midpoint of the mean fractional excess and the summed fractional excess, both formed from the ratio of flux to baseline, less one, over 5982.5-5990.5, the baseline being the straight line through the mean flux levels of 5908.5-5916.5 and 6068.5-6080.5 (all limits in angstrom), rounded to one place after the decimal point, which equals 0.2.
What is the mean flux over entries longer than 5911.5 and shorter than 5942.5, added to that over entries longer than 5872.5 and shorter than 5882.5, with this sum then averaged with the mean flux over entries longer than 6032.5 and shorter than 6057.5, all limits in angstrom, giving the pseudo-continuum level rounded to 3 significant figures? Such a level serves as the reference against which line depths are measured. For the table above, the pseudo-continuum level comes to 2.88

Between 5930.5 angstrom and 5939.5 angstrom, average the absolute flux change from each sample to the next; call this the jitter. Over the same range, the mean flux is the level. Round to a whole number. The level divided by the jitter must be 101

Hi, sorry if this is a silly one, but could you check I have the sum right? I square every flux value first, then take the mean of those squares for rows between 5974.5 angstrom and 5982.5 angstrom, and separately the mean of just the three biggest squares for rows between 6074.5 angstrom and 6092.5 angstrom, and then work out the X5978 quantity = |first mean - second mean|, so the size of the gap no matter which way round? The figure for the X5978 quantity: 0.76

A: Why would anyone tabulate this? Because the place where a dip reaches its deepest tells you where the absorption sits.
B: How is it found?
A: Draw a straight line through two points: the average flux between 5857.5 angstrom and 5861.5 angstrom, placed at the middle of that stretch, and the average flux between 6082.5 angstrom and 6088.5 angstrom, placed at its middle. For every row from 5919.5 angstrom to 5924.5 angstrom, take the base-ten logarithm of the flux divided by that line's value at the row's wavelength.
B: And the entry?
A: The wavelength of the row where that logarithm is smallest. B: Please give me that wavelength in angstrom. 5924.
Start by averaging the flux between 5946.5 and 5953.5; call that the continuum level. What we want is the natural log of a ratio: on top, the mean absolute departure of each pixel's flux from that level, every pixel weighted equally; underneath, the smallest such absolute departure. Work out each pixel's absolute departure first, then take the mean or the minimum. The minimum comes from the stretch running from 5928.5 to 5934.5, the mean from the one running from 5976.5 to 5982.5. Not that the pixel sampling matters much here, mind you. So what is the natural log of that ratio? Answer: 0.9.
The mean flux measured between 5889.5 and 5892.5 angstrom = 1.43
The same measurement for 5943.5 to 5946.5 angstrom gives 1.93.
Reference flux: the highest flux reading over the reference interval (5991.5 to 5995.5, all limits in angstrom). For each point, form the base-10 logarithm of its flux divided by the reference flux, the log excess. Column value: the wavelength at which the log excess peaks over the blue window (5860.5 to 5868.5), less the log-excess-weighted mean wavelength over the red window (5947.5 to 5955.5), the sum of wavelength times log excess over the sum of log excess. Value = -90.8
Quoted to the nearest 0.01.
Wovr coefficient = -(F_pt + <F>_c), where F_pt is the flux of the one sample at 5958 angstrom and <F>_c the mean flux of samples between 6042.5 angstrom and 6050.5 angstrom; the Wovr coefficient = -3.82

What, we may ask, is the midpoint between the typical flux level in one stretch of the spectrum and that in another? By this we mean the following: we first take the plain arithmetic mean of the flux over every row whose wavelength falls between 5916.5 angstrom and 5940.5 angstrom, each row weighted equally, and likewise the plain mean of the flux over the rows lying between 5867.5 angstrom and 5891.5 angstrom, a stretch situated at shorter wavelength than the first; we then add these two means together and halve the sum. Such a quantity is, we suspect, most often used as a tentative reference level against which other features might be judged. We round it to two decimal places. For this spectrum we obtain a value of 1.82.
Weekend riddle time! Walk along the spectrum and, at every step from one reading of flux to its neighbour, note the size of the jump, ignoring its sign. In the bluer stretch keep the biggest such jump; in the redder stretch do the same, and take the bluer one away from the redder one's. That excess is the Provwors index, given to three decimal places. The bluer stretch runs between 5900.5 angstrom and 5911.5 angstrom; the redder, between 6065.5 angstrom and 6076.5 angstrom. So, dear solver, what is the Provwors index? -0.010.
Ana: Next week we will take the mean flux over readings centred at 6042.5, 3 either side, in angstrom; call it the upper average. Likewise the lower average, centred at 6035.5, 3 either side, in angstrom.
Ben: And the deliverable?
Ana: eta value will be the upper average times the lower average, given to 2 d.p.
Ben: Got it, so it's 3.77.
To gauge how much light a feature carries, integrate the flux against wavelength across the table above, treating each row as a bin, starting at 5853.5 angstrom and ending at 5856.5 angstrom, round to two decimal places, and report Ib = 5.66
